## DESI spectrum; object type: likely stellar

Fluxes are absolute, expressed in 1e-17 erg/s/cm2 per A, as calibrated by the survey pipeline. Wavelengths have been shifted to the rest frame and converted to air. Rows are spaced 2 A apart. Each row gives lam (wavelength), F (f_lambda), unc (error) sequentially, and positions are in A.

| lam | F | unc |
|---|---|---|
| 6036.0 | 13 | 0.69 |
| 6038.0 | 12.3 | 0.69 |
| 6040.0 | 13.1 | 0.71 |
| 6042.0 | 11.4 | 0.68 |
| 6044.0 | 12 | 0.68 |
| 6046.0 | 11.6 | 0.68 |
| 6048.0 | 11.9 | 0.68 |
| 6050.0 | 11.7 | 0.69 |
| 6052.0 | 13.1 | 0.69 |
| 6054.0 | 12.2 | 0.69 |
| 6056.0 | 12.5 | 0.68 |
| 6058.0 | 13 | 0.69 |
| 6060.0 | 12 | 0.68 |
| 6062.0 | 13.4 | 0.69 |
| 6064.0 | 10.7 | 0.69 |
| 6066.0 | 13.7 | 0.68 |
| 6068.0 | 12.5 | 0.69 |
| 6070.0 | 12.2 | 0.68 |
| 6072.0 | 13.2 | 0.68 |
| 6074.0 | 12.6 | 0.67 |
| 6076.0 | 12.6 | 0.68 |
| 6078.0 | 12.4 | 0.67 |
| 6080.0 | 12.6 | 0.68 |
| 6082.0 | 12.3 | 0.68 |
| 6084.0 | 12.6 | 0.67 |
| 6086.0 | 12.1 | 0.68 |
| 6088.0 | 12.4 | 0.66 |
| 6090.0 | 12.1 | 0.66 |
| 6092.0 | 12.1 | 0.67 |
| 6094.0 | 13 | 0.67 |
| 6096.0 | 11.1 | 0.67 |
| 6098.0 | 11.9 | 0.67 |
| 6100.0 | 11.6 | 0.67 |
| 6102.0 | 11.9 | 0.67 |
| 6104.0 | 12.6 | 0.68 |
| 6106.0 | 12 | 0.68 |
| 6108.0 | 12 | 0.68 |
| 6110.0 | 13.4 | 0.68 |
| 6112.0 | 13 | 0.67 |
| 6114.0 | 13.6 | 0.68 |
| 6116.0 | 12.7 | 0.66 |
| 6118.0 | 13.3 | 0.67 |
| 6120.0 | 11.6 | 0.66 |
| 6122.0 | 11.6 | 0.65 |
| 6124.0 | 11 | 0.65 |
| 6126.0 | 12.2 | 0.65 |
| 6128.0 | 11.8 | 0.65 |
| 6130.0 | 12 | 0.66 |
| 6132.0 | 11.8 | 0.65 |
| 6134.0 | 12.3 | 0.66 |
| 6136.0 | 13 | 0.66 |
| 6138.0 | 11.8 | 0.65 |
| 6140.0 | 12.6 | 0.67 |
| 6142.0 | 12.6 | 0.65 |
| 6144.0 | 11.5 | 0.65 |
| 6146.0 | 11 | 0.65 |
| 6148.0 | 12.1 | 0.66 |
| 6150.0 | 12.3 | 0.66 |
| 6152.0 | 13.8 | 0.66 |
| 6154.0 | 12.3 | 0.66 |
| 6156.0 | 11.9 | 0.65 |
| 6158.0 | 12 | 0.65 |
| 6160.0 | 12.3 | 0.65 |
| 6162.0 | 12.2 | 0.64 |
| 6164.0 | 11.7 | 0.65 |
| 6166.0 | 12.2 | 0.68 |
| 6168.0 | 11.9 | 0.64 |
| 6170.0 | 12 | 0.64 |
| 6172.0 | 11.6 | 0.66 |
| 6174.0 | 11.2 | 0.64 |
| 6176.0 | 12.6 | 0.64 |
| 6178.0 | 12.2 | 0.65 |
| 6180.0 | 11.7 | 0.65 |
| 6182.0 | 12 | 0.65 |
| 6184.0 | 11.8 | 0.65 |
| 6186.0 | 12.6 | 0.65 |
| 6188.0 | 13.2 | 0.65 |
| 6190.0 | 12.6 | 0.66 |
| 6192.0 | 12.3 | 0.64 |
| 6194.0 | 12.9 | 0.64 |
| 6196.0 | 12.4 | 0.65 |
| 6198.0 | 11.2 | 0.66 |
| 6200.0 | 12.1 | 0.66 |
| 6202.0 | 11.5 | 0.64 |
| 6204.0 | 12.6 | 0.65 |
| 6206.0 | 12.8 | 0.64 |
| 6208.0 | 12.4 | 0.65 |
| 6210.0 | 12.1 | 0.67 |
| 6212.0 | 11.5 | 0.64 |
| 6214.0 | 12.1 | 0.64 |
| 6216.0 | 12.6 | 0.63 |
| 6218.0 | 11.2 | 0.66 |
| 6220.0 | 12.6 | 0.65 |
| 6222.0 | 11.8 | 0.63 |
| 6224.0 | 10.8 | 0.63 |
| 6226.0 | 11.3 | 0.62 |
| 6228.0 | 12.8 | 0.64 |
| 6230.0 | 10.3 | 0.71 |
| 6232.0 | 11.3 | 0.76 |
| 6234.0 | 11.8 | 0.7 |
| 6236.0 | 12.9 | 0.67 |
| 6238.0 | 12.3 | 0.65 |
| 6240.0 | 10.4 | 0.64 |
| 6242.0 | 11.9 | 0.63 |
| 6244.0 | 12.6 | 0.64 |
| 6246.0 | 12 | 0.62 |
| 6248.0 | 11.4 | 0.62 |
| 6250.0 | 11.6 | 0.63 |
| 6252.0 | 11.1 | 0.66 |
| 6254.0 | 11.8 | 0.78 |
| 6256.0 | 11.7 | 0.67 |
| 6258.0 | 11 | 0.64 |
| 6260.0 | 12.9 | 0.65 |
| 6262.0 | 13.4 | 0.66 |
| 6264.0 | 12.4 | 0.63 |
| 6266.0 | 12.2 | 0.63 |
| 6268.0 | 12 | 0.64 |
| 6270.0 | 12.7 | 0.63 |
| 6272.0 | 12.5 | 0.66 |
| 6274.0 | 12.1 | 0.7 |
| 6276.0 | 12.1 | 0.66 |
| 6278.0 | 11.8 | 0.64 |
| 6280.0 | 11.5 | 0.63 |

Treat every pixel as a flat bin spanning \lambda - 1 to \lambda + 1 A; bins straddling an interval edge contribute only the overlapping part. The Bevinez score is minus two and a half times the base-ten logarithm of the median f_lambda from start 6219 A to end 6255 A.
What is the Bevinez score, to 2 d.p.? -2.68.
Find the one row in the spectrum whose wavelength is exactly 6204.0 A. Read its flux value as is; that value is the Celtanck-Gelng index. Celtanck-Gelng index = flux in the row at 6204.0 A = 12.6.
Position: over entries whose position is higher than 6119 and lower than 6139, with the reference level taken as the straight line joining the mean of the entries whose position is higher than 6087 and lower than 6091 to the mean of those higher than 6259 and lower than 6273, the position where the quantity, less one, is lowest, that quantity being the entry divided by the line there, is 6124.0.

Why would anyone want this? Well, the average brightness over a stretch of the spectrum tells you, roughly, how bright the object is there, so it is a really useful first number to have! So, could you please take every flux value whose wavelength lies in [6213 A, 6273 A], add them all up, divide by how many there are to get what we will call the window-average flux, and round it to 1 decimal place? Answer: 11.9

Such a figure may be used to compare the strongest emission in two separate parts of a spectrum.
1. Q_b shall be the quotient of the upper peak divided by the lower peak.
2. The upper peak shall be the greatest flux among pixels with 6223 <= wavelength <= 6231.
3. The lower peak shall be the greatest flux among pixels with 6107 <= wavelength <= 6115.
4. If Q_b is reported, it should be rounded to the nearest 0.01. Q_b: 0.94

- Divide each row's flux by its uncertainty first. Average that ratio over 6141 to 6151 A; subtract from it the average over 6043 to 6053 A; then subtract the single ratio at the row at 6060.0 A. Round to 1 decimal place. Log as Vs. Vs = -17.1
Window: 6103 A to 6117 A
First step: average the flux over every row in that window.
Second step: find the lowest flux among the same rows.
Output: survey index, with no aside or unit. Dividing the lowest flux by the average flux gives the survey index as 0.941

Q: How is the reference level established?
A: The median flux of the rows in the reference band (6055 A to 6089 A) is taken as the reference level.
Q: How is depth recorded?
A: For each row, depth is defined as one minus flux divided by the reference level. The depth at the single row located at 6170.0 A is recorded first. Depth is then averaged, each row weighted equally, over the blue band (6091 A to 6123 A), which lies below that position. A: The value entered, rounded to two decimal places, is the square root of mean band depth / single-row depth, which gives 0.57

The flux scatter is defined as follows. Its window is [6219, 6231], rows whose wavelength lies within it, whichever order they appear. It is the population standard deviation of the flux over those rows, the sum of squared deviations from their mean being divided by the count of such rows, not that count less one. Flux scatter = 0.90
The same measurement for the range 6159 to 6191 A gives 0.47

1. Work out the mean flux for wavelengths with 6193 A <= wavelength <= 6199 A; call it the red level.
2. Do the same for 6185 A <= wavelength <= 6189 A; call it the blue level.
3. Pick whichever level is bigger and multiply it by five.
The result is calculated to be 64.5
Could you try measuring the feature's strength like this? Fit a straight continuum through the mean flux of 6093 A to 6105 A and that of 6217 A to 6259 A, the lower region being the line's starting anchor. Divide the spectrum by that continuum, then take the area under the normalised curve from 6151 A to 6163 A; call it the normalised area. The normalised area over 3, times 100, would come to 419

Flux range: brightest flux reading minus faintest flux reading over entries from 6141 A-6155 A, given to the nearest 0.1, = 2.8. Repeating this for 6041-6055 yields 1.7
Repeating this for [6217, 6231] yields 2.5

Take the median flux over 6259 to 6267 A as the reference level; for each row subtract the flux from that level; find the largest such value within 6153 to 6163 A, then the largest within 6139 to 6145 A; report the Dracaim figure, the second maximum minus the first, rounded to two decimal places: 0.40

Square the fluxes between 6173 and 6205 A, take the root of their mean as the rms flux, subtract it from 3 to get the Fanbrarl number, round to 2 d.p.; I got -9.19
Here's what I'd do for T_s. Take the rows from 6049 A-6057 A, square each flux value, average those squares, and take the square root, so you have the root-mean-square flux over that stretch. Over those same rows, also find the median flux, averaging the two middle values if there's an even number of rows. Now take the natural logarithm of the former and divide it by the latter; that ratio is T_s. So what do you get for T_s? 0.2038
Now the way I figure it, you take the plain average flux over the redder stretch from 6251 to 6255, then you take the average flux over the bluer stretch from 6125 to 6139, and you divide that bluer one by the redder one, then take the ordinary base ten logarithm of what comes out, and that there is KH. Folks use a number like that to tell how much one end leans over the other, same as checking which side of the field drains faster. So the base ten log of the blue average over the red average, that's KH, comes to 0.025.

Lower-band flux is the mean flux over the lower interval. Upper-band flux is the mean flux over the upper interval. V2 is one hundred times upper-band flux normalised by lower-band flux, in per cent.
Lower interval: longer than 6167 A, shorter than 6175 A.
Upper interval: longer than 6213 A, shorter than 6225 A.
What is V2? 101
